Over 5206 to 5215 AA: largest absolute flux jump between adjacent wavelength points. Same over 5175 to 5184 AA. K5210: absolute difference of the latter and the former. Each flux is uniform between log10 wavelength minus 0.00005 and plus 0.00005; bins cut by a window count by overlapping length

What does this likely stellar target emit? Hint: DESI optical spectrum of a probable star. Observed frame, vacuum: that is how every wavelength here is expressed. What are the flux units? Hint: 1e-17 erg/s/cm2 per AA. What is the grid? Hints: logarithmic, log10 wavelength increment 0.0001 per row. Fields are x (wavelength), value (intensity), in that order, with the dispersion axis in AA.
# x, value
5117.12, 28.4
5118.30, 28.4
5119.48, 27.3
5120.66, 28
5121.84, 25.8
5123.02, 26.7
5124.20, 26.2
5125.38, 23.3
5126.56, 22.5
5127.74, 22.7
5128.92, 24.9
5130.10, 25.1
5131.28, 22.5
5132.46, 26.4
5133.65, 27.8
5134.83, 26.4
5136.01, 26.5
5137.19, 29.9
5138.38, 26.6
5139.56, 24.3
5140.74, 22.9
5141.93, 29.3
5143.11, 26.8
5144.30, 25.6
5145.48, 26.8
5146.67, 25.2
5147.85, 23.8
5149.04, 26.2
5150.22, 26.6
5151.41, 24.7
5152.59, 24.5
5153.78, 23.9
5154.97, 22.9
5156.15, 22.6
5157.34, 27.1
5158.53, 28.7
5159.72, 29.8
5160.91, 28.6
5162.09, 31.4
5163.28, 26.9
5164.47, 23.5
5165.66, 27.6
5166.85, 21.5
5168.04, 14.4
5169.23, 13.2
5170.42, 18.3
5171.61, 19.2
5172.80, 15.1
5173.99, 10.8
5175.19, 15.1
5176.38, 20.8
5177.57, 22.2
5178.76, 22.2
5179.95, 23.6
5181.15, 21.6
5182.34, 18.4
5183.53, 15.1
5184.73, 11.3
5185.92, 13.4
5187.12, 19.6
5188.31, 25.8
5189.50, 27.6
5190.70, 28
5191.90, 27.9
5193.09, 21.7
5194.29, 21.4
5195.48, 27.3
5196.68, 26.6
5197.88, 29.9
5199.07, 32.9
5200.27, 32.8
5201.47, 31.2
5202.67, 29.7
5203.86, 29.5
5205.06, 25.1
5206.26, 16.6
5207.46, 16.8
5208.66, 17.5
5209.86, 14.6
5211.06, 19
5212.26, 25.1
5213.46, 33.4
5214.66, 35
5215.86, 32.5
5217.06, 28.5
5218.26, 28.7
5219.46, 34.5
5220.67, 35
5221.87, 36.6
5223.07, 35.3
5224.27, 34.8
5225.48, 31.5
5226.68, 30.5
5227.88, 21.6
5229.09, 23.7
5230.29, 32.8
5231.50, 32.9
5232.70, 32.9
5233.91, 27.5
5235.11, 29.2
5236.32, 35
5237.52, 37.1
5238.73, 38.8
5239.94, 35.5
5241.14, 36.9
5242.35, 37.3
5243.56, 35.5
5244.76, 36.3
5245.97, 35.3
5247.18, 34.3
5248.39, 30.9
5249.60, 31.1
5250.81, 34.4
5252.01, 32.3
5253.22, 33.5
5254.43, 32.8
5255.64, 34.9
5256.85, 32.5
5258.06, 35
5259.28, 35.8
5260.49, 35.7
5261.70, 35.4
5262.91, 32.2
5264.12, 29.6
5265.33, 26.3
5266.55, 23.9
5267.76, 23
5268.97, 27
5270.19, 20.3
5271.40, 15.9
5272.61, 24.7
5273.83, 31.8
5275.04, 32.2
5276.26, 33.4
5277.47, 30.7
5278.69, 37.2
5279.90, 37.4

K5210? 2.6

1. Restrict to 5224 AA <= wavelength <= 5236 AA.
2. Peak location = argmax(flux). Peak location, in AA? 5224.27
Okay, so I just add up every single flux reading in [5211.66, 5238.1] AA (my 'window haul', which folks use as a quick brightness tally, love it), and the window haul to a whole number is 694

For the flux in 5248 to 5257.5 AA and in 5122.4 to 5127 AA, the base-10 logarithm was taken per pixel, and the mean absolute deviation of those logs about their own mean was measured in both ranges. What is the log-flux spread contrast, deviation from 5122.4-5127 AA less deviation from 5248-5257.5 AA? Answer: 0.017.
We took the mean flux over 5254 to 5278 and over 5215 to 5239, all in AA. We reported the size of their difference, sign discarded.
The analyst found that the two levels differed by 2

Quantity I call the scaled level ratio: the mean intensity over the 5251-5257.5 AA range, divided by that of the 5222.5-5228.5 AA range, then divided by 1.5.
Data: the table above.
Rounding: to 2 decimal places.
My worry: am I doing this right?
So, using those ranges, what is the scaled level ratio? 0.72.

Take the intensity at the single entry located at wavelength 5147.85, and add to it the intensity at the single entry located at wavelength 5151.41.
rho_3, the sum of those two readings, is 48.5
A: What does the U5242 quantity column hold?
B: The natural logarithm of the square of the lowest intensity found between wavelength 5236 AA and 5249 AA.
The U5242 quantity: 6.9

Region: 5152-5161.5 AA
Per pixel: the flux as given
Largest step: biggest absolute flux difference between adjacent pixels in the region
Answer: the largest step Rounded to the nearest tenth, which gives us 4.5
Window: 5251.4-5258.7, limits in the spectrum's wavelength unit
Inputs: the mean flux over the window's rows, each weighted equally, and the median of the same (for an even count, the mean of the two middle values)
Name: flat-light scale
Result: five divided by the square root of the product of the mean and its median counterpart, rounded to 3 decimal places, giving 0.150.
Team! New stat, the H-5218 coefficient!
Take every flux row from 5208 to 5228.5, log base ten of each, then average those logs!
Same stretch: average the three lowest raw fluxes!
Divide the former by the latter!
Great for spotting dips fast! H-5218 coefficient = 0.085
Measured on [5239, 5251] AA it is 0.048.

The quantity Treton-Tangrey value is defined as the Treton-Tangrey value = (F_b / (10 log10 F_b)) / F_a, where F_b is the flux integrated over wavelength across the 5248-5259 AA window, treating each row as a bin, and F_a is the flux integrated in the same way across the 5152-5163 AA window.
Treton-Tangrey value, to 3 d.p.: 0.049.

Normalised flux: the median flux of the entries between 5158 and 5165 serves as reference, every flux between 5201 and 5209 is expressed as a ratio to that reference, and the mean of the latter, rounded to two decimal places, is 0.83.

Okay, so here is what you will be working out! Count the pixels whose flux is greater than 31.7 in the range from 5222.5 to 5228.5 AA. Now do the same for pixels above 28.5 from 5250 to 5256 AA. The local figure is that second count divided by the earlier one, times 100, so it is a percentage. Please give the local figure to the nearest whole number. 250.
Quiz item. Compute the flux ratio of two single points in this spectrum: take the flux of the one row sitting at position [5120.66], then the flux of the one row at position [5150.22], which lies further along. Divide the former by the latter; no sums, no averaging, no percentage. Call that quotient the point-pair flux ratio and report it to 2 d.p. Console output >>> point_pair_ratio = 1.05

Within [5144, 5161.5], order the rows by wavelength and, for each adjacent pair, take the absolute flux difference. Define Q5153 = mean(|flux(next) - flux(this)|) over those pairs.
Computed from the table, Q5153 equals 1.4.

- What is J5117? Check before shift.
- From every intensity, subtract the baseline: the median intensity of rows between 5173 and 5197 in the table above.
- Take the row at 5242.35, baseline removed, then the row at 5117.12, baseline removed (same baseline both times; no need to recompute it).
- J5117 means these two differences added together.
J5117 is 22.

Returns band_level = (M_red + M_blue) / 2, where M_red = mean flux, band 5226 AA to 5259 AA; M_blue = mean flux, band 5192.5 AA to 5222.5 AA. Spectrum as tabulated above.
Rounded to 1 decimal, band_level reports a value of 30.1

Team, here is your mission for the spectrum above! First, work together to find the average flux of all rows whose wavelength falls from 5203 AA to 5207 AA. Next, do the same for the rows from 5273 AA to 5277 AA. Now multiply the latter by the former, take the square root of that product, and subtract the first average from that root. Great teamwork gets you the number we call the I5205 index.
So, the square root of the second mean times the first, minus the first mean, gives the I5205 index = 4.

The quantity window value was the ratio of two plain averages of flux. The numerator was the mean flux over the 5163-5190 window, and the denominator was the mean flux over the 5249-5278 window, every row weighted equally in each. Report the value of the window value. 0.64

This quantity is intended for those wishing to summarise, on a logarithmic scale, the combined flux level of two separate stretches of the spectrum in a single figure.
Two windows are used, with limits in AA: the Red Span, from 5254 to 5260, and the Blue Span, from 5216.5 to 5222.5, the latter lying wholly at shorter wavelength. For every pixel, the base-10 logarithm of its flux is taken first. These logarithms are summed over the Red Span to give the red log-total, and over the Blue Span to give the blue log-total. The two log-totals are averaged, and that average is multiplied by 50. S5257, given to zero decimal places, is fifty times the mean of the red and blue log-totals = 381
